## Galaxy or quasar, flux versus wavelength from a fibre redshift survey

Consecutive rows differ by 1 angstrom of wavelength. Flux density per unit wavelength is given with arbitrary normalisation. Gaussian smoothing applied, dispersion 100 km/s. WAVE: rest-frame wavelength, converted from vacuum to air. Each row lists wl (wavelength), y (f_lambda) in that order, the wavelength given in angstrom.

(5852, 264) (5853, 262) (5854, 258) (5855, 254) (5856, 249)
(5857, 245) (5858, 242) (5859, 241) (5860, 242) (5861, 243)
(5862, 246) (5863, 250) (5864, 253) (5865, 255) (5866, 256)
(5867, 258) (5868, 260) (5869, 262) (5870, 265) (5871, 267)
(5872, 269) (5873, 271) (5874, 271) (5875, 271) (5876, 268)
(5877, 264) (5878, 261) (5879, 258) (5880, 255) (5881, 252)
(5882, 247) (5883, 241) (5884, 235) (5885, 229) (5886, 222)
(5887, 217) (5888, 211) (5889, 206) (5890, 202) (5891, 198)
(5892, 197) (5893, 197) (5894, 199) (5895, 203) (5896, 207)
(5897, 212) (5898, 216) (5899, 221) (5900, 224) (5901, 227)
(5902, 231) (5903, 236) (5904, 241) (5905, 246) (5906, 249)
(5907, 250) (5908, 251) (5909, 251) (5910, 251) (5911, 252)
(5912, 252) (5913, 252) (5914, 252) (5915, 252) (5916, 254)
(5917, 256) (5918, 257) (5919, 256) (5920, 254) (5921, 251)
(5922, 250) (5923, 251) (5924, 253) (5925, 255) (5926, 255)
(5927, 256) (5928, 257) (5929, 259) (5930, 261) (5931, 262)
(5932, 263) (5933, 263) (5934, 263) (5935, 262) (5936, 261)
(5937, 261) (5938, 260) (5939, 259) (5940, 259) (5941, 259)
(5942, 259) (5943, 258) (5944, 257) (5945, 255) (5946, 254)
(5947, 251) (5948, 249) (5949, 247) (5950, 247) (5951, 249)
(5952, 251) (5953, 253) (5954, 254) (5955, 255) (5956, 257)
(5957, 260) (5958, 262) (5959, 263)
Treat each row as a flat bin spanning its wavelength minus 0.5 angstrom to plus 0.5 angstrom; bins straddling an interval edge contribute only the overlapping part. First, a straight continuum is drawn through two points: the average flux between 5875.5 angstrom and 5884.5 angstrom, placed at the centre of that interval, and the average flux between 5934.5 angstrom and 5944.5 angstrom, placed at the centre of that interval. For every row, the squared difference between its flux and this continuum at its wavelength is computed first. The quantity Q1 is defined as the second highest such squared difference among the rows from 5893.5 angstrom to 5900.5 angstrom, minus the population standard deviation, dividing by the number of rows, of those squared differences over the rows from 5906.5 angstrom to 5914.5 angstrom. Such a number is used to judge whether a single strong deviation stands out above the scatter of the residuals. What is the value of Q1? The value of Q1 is 2696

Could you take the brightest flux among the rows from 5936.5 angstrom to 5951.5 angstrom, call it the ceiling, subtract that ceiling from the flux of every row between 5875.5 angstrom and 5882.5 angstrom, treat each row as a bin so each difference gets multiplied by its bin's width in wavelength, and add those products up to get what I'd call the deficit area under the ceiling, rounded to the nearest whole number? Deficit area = -22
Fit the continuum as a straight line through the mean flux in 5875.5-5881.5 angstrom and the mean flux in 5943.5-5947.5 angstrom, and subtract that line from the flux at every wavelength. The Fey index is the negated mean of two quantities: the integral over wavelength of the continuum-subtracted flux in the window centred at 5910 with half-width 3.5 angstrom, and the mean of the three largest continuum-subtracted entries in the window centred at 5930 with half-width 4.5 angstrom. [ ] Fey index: 17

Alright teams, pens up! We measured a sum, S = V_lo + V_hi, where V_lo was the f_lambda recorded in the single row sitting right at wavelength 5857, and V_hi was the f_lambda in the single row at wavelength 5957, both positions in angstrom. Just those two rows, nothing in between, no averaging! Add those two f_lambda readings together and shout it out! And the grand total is 505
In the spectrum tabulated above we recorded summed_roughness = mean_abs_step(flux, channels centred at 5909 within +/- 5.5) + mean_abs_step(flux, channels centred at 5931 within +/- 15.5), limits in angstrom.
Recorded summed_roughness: 2.2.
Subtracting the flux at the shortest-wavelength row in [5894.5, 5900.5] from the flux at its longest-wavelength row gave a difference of 21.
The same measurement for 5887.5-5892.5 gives -14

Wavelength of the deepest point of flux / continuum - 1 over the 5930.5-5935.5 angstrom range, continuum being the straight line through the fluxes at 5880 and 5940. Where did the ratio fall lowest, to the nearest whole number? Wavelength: 5935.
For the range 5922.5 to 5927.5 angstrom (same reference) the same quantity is 5923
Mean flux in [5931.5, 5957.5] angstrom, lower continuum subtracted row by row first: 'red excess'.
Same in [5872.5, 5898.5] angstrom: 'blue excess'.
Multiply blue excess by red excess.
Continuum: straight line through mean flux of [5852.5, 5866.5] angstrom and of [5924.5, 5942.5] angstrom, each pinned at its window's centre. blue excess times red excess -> 105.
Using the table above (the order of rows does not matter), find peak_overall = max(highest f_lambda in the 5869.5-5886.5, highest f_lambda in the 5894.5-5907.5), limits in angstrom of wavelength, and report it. 271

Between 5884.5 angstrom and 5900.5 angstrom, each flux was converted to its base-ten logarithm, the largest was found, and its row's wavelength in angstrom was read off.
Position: 5885 angstrom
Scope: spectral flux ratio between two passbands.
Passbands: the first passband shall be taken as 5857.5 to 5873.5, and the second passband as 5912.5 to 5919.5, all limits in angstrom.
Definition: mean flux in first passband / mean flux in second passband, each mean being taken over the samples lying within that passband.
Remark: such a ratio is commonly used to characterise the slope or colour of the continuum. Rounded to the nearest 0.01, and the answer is 1.00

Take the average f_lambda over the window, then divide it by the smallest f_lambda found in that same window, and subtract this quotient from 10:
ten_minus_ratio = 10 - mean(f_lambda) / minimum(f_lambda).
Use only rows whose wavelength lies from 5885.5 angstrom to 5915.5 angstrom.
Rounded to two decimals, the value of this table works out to 8.85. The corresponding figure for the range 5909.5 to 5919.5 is 8.99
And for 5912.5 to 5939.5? 8.97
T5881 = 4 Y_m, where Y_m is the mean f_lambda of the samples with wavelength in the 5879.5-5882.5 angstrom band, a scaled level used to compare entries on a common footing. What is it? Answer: 1005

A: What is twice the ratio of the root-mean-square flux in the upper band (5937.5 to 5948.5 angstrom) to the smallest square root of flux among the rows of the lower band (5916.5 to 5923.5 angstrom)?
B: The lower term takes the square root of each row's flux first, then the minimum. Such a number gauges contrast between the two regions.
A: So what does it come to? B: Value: 32.4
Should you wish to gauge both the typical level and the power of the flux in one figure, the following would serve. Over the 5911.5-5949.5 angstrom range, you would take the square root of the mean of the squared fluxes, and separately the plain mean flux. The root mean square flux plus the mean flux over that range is 512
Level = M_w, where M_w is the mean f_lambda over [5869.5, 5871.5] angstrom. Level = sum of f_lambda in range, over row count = 266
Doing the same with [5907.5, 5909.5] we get 251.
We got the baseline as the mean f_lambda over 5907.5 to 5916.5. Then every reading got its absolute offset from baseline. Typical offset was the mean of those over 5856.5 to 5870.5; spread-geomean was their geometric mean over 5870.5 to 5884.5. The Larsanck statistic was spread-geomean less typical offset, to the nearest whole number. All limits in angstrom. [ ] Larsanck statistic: 1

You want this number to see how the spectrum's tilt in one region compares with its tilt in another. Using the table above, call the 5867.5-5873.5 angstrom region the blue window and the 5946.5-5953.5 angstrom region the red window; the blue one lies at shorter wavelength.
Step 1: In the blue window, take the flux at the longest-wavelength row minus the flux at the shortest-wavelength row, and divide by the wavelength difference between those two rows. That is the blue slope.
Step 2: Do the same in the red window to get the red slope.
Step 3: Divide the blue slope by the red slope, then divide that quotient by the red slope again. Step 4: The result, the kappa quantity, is 19.8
